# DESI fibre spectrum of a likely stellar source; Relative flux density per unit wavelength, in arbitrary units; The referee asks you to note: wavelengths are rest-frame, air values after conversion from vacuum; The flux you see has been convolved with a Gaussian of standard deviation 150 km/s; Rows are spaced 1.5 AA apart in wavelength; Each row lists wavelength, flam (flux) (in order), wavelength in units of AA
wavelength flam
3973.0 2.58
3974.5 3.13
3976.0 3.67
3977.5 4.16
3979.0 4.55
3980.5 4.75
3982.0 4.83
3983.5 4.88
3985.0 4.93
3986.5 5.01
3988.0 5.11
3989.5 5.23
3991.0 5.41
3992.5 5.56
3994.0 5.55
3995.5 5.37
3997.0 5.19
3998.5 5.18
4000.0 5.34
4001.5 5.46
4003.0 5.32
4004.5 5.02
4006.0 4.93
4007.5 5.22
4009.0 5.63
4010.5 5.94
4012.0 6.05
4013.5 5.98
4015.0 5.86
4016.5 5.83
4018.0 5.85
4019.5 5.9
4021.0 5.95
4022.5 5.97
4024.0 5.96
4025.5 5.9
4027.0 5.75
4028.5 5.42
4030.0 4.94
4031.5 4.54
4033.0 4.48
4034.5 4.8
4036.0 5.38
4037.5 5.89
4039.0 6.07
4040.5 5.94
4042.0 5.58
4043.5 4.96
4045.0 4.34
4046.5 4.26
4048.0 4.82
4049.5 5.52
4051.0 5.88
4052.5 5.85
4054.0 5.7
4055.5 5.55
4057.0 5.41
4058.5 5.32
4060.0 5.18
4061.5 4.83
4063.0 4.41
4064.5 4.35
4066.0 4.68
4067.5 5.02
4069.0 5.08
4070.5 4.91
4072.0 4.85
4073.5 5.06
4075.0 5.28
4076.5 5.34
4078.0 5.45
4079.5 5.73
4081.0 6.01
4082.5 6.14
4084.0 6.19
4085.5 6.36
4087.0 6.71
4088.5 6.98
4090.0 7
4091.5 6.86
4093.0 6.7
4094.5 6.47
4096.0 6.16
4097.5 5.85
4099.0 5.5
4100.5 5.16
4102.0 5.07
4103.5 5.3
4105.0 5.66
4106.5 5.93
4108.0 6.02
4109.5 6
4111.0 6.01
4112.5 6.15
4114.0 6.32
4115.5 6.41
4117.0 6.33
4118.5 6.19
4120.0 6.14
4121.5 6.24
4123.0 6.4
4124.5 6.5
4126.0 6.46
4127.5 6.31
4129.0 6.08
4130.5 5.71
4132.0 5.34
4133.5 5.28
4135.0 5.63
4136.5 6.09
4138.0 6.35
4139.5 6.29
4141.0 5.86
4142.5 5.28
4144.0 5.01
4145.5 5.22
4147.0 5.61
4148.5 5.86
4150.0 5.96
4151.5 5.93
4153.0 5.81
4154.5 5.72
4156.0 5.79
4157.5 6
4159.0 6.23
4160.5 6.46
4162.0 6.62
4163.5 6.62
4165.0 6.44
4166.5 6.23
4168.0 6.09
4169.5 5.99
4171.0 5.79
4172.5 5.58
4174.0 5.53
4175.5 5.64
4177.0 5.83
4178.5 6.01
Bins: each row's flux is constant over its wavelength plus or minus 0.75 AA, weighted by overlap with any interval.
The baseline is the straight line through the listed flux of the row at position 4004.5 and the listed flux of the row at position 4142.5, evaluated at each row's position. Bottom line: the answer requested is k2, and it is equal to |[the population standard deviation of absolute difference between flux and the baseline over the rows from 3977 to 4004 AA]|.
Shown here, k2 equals 0.20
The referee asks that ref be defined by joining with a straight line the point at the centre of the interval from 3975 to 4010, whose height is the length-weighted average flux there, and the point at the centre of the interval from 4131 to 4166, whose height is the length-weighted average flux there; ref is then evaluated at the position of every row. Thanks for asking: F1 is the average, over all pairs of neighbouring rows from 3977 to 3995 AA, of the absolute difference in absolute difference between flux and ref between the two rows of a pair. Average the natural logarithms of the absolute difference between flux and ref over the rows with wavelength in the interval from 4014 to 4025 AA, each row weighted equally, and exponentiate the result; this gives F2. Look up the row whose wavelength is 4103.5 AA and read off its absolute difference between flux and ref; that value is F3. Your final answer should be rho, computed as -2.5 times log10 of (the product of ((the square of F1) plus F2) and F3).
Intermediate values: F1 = 0.12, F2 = 0.71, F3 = 0.3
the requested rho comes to 1.5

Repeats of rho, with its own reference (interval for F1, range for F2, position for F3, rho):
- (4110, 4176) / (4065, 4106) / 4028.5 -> 2.8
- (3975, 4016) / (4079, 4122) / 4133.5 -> 1.5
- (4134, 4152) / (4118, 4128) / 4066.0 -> 0.8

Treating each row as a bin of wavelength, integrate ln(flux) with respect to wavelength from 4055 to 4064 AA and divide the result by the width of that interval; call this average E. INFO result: 1.62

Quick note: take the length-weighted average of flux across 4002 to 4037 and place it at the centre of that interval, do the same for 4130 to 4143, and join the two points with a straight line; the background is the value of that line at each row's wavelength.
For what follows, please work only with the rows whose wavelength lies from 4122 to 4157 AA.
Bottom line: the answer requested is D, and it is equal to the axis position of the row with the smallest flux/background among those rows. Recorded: 4144.0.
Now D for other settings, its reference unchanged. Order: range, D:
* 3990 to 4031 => 4030.0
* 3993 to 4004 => 3998.5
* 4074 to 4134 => 4102.0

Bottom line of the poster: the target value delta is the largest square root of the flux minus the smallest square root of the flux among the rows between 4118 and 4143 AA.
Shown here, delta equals 0.25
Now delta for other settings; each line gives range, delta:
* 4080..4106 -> 0.39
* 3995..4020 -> 0.24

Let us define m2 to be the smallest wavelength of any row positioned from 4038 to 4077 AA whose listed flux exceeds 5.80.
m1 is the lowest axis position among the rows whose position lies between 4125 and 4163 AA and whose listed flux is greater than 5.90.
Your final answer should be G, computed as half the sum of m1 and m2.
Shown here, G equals 4082.5 AA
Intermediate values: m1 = 4126.0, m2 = 4039.0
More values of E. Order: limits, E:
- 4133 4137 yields 1.73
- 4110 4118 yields 1.83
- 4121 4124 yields 1.85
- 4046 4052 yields 1.64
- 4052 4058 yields 1.72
